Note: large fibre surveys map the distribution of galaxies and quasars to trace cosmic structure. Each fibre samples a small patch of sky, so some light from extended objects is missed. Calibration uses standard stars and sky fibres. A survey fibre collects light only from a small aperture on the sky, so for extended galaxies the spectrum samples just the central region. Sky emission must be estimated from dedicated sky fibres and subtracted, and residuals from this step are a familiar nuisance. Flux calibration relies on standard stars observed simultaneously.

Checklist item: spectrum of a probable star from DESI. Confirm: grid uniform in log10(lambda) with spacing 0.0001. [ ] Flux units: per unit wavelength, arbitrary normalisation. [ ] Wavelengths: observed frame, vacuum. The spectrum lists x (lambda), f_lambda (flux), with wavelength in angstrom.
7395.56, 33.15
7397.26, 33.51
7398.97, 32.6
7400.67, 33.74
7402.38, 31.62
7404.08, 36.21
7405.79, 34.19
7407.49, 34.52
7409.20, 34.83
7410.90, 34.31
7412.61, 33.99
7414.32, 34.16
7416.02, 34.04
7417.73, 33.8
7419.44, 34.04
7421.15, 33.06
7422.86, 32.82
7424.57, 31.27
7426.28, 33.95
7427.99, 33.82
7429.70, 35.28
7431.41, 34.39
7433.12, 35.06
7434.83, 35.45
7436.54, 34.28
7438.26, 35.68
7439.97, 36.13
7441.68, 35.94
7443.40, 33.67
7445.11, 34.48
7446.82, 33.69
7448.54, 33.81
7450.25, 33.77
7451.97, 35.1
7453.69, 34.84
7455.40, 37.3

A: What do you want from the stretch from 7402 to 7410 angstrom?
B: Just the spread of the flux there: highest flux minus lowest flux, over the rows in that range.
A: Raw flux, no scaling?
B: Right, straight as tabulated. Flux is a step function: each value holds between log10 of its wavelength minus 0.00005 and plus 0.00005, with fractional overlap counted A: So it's 4.6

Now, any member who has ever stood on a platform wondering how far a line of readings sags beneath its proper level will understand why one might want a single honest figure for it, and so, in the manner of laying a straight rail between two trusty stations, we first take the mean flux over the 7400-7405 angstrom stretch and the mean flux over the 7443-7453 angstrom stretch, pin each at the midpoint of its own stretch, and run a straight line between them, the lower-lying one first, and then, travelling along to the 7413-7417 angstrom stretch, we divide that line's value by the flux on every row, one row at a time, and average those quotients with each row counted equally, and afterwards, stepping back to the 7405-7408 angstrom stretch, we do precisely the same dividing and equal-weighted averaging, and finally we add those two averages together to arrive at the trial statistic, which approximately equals 1.98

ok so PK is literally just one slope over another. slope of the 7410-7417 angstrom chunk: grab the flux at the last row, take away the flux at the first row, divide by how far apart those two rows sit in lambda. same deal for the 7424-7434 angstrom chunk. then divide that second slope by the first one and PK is -8.4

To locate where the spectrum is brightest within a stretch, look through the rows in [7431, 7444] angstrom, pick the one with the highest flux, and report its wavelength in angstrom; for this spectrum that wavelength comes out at 7439.97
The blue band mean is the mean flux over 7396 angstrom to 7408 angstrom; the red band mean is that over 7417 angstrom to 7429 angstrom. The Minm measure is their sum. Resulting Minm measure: 67.0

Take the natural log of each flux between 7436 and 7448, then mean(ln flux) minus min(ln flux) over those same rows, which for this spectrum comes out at 0.03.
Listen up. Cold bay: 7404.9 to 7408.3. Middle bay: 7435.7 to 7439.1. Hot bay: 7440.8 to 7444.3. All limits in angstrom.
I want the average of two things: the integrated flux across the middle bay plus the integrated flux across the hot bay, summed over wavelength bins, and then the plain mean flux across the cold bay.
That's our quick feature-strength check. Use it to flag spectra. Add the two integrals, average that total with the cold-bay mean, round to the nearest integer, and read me 137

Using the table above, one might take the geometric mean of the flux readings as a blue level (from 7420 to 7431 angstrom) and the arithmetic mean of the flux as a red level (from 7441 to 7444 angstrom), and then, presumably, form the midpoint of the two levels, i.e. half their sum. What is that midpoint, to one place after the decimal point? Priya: 34.1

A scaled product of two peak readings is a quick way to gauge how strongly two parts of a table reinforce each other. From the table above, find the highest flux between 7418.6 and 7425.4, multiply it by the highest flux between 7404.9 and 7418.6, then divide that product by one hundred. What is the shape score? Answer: 11.9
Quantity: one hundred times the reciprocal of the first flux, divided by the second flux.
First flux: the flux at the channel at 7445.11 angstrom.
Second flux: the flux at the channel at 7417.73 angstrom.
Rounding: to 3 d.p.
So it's 0.086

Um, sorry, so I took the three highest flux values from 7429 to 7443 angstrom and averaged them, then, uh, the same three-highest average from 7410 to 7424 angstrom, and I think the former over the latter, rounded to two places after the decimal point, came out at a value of 1.05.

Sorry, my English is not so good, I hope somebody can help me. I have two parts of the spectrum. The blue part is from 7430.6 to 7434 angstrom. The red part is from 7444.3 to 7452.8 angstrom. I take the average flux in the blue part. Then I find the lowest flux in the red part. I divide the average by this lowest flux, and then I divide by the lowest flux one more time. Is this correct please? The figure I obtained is 0.0306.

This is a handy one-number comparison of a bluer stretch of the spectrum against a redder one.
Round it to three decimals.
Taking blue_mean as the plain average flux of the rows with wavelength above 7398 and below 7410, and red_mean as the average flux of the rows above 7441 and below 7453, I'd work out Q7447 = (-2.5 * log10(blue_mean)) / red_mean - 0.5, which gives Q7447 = -0.611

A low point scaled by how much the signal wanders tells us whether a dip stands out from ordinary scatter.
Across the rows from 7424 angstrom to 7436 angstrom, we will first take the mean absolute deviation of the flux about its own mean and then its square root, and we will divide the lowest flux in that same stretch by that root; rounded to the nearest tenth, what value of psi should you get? 31.3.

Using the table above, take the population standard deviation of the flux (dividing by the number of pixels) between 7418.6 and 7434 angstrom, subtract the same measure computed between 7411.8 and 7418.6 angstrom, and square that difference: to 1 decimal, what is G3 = 1.1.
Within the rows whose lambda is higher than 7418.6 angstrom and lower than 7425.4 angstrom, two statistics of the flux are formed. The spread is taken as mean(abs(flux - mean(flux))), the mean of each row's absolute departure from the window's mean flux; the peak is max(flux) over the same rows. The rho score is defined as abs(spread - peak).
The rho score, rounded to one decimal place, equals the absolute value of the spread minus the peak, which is 33.3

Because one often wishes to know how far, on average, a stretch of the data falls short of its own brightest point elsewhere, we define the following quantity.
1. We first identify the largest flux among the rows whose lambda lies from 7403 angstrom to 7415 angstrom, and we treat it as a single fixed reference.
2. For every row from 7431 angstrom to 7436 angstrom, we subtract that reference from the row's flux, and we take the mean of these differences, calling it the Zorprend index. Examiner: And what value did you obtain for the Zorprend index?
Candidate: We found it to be -1.2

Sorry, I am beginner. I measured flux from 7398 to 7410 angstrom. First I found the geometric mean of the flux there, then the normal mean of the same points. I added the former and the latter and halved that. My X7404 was 33.9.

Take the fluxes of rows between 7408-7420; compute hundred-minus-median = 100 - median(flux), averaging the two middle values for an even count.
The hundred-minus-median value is 66.0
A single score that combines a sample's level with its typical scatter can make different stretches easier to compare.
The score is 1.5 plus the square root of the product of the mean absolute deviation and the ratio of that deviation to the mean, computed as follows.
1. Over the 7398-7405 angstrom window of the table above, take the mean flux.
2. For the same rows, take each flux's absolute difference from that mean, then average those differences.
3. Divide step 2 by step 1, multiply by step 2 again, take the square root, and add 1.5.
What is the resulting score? 1.75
